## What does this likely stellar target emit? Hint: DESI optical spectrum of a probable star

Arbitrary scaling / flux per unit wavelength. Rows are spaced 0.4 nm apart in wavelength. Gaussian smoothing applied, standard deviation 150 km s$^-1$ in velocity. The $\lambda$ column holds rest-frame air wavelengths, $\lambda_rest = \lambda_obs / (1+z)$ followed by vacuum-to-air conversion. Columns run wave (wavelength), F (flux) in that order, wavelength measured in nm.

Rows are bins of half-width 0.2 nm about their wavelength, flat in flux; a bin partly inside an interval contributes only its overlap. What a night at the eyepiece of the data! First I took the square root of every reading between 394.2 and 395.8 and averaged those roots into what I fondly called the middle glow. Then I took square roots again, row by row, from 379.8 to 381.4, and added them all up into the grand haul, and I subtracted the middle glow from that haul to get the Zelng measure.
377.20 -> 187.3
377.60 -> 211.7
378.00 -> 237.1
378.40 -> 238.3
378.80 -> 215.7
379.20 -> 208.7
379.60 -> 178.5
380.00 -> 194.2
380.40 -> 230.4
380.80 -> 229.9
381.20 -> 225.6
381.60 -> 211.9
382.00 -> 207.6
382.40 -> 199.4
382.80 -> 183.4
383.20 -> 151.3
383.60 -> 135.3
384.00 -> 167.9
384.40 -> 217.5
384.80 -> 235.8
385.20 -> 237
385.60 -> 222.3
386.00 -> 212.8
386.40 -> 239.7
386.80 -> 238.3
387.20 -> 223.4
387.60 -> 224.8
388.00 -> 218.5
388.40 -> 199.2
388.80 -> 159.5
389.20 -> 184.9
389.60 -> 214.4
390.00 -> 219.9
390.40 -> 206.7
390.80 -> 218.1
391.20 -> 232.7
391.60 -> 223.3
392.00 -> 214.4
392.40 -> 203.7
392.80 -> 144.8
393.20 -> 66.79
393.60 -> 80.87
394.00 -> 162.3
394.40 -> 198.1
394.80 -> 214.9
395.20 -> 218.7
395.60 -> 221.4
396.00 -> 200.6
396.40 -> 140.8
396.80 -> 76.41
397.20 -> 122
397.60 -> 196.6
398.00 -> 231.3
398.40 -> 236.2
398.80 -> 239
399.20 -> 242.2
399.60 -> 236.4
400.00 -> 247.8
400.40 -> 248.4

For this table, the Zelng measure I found 44.7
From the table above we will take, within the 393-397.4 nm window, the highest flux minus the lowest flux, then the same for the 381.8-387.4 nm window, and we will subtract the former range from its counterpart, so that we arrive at -50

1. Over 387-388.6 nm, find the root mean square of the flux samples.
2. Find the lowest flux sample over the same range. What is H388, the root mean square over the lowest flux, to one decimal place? 1.1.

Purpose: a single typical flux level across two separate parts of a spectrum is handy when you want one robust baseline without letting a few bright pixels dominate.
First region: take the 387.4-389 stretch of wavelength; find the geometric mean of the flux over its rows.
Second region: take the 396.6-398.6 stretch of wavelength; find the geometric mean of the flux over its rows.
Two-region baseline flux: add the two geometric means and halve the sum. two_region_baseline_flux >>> 179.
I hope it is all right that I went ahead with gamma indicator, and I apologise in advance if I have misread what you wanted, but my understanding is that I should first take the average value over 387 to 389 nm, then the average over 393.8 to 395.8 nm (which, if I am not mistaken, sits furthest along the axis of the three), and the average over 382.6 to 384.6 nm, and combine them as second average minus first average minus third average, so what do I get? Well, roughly -173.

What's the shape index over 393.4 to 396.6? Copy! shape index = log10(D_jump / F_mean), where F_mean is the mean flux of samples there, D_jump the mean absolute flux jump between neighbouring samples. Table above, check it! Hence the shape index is -0.76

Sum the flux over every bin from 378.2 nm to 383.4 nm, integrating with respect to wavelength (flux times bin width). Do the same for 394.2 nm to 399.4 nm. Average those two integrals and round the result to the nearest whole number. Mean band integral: 1043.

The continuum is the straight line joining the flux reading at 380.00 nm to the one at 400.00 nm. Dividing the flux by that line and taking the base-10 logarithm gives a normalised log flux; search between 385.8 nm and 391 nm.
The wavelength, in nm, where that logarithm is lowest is 388.80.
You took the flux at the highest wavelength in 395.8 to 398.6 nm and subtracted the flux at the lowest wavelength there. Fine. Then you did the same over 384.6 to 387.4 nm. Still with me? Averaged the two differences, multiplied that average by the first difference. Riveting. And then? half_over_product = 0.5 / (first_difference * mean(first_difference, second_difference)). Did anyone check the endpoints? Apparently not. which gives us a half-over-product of 0.0012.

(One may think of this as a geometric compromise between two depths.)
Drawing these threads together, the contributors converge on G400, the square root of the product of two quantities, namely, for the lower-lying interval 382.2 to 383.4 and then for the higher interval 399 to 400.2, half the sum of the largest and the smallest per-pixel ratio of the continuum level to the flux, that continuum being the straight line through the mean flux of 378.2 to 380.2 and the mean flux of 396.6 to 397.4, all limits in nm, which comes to 0.605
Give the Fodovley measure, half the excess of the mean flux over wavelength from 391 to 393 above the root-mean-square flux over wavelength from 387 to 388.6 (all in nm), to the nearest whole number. -6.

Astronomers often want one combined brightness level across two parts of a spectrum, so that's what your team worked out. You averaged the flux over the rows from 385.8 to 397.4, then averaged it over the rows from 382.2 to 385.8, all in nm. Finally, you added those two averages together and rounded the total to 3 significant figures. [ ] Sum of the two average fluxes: 383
